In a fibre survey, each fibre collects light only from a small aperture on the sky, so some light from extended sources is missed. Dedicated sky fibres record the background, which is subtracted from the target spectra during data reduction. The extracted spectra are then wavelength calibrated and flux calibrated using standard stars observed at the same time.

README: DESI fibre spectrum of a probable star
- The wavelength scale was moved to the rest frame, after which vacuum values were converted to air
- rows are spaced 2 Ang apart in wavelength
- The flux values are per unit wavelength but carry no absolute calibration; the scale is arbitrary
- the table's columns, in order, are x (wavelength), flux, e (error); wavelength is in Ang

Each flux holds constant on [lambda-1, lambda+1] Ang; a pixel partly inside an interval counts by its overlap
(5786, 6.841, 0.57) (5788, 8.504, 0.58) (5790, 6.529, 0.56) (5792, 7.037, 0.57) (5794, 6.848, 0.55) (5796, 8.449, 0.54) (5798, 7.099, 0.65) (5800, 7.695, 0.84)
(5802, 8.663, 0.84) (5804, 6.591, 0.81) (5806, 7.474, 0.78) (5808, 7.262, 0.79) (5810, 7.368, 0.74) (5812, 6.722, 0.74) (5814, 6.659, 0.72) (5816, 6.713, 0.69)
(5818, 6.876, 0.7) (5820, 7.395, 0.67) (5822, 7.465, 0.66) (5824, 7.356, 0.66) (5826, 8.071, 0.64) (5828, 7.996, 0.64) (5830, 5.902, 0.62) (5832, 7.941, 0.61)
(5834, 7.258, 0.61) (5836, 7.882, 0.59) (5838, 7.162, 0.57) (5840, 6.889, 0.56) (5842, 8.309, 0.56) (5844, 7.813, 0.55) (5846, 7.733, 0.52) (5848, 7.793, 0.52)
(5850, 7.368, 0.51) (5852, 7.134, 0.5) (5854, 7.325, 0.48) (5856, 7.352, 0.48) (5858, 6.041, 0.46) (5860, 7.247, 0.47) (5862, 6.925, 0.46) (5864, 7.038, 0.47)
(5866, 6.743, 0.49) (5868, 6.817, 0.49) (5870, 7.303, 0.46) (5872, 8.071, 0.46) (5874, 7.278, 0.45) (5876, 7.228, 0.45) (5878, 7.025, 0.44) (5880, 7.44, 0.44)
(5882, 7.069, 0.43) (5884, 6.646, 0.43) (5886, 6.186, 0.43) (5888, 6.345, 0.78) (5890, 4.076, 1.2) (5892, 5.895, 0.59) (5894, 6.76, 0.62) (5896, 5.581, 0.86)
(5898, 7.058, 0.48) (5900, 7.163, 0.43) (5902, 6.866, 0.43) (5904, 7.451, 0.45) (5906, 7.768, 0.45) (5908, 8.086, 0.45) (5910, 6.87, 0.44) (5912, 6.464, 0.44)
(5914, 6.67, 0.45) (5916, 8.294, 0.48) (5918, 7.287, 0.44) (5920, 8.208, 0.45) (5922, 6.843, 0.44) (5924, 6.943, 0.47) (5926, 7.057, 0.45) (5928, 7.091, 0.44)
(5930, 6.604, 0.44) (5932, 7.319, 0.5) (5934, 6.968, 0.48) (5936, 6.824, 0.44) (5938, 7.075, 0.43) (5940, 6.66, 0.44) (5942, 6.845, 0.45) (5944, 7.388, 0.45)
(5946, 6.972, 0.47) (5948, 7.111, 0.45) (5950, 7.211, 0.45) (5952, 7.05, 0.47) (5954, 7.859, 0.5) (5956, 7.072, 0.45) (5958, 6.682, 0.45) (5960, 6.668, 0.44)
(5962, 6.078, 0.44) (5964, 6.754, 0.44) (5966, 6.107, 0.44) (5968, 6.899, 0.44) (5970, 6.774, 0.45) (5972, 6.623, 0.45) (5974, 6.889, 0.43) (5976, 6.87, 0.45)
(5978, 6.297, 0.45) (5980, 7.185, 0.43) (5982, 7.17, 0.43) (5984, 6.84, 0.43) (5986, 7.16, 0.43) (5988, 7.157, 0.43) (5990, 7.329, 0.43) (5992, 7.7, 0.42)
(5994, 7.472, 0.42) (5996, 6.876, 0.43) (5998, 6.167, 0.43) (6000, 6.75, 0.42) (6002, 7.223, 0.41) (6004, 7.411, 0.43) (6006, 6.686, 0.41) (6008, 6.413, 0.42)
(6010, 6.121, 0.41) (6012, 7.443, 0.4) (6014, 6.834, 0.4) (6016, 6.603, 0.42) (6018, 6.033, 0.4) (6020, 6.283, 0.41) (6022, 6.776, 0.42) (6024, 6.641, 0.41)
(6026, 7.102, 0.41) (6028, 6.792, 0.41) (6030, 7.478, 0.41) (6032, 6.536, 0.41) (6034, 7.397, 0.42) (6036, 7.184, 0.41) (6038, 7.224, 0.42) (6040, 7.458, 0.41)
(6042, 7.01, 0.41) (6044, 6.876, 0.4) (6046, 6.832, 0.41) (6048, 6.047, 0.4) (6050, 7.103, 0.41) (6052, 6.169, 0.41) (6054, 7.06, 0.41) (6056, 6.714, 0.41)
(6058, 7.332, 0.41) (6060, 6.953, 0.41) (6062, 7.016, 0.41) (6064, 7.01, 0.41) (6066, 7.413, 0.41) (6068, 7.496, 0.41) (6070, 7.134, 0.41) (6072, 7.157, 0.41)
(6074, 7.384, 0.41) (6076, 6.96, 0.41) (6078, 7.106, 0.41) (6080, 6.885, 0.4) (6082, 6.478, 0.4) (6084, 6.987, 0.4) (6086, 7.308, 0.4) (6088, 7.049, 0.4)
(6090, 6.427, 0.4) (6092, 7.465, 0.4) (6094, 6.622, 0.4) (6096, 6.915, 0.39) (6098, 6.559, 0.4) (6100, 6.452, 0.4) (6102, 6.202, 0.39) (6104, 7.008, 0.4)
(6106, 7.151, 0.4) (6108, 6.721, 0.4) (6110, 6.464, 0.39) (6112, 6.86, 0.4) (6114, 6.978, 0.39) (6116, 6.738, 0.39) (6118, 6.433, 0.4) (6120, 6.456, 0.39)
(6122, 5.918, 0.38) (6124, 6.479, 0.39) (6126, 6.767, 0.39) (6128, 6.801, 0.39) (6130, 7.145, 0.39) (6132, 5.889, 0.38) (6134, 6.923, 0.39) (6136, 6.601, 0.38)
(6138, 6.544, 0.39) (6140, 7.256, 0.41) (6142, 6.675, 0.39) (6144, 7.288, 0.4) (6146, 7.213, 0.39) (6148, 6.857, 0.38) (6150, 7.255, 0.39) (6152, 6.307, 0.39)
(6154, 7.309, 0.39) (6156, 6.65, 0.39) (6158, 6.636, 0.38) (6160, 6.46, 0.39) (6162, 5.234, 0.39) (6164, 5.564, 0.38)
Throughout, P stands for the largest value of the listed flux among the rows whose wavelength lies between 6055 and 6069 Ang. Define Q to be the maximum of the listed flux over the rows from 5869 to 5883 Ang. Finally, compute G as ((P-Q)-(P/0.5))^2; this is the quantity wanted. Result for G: 242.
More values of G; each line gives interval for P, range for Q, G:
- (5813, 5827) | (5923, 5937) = 237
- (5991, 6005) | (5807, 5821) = 228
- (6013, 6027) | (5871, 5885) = 230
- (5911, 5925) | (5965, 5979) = 231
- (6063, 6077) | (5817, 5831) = 242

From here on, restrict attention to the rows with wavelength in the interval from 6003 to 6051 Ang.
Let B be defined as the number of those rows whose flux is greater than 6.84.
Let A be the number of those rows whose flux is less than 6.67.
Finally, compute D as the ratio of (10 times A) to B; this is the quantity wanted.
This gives 7.3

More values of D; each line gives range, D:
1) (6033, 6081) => 1.0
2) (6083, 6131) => 10.0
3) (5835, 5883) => 0.5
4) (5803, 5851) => 1.6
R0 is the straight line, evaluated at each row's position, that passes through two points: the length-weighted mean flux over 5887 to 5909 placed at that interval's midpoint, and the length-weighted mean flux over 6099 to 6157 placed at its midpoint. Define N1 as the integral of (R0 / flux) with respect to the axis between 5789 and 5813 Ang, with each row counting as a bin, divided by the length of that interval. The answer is 0.91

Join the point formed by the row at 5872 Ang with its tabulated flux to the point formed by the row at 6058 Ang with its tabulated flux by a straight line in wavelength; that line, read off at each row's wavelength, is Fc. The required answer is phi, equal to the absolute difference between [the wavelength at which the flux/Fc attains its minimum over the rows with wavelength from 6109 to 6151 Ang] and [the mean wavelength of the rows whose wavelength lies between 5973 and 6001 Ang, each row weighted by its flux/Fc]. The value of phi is 134.9 Ang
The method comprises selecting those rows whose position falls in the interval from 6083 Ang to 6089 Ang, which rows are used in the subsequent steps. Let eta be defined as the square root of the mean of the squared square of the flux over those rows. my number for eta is 51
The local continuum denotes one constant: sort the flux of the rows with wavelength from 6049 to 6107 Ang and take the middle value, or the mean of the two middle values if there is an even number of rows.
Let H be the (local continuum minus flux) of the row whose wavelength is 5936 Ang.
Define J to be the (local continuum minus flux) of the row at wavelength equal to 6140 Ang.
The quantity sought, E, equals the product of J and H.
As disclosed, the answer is 0.0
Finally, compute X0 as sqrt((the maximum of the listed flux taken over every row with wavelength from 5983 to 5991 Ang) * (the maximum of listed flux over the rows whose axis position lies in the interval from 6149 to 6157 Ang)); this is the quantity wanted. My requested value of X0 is 7.32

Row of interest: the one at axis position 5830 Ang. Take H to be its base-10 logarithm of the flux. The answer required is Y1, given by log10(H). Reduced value -0.113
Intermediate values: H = 0.77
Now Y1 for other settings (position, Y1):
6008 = -0.093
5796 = -0.033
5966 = -0.105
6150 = -0.065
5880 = -0.060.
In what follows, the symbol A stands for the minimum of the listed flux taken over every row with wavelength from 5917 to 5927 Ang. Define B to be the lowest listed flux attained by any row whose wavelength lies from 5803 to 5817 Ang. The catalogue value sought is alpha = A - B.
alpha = 0.3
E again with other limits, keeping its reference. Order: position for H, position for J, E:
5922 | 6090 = 0.1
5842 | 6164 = -1.9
